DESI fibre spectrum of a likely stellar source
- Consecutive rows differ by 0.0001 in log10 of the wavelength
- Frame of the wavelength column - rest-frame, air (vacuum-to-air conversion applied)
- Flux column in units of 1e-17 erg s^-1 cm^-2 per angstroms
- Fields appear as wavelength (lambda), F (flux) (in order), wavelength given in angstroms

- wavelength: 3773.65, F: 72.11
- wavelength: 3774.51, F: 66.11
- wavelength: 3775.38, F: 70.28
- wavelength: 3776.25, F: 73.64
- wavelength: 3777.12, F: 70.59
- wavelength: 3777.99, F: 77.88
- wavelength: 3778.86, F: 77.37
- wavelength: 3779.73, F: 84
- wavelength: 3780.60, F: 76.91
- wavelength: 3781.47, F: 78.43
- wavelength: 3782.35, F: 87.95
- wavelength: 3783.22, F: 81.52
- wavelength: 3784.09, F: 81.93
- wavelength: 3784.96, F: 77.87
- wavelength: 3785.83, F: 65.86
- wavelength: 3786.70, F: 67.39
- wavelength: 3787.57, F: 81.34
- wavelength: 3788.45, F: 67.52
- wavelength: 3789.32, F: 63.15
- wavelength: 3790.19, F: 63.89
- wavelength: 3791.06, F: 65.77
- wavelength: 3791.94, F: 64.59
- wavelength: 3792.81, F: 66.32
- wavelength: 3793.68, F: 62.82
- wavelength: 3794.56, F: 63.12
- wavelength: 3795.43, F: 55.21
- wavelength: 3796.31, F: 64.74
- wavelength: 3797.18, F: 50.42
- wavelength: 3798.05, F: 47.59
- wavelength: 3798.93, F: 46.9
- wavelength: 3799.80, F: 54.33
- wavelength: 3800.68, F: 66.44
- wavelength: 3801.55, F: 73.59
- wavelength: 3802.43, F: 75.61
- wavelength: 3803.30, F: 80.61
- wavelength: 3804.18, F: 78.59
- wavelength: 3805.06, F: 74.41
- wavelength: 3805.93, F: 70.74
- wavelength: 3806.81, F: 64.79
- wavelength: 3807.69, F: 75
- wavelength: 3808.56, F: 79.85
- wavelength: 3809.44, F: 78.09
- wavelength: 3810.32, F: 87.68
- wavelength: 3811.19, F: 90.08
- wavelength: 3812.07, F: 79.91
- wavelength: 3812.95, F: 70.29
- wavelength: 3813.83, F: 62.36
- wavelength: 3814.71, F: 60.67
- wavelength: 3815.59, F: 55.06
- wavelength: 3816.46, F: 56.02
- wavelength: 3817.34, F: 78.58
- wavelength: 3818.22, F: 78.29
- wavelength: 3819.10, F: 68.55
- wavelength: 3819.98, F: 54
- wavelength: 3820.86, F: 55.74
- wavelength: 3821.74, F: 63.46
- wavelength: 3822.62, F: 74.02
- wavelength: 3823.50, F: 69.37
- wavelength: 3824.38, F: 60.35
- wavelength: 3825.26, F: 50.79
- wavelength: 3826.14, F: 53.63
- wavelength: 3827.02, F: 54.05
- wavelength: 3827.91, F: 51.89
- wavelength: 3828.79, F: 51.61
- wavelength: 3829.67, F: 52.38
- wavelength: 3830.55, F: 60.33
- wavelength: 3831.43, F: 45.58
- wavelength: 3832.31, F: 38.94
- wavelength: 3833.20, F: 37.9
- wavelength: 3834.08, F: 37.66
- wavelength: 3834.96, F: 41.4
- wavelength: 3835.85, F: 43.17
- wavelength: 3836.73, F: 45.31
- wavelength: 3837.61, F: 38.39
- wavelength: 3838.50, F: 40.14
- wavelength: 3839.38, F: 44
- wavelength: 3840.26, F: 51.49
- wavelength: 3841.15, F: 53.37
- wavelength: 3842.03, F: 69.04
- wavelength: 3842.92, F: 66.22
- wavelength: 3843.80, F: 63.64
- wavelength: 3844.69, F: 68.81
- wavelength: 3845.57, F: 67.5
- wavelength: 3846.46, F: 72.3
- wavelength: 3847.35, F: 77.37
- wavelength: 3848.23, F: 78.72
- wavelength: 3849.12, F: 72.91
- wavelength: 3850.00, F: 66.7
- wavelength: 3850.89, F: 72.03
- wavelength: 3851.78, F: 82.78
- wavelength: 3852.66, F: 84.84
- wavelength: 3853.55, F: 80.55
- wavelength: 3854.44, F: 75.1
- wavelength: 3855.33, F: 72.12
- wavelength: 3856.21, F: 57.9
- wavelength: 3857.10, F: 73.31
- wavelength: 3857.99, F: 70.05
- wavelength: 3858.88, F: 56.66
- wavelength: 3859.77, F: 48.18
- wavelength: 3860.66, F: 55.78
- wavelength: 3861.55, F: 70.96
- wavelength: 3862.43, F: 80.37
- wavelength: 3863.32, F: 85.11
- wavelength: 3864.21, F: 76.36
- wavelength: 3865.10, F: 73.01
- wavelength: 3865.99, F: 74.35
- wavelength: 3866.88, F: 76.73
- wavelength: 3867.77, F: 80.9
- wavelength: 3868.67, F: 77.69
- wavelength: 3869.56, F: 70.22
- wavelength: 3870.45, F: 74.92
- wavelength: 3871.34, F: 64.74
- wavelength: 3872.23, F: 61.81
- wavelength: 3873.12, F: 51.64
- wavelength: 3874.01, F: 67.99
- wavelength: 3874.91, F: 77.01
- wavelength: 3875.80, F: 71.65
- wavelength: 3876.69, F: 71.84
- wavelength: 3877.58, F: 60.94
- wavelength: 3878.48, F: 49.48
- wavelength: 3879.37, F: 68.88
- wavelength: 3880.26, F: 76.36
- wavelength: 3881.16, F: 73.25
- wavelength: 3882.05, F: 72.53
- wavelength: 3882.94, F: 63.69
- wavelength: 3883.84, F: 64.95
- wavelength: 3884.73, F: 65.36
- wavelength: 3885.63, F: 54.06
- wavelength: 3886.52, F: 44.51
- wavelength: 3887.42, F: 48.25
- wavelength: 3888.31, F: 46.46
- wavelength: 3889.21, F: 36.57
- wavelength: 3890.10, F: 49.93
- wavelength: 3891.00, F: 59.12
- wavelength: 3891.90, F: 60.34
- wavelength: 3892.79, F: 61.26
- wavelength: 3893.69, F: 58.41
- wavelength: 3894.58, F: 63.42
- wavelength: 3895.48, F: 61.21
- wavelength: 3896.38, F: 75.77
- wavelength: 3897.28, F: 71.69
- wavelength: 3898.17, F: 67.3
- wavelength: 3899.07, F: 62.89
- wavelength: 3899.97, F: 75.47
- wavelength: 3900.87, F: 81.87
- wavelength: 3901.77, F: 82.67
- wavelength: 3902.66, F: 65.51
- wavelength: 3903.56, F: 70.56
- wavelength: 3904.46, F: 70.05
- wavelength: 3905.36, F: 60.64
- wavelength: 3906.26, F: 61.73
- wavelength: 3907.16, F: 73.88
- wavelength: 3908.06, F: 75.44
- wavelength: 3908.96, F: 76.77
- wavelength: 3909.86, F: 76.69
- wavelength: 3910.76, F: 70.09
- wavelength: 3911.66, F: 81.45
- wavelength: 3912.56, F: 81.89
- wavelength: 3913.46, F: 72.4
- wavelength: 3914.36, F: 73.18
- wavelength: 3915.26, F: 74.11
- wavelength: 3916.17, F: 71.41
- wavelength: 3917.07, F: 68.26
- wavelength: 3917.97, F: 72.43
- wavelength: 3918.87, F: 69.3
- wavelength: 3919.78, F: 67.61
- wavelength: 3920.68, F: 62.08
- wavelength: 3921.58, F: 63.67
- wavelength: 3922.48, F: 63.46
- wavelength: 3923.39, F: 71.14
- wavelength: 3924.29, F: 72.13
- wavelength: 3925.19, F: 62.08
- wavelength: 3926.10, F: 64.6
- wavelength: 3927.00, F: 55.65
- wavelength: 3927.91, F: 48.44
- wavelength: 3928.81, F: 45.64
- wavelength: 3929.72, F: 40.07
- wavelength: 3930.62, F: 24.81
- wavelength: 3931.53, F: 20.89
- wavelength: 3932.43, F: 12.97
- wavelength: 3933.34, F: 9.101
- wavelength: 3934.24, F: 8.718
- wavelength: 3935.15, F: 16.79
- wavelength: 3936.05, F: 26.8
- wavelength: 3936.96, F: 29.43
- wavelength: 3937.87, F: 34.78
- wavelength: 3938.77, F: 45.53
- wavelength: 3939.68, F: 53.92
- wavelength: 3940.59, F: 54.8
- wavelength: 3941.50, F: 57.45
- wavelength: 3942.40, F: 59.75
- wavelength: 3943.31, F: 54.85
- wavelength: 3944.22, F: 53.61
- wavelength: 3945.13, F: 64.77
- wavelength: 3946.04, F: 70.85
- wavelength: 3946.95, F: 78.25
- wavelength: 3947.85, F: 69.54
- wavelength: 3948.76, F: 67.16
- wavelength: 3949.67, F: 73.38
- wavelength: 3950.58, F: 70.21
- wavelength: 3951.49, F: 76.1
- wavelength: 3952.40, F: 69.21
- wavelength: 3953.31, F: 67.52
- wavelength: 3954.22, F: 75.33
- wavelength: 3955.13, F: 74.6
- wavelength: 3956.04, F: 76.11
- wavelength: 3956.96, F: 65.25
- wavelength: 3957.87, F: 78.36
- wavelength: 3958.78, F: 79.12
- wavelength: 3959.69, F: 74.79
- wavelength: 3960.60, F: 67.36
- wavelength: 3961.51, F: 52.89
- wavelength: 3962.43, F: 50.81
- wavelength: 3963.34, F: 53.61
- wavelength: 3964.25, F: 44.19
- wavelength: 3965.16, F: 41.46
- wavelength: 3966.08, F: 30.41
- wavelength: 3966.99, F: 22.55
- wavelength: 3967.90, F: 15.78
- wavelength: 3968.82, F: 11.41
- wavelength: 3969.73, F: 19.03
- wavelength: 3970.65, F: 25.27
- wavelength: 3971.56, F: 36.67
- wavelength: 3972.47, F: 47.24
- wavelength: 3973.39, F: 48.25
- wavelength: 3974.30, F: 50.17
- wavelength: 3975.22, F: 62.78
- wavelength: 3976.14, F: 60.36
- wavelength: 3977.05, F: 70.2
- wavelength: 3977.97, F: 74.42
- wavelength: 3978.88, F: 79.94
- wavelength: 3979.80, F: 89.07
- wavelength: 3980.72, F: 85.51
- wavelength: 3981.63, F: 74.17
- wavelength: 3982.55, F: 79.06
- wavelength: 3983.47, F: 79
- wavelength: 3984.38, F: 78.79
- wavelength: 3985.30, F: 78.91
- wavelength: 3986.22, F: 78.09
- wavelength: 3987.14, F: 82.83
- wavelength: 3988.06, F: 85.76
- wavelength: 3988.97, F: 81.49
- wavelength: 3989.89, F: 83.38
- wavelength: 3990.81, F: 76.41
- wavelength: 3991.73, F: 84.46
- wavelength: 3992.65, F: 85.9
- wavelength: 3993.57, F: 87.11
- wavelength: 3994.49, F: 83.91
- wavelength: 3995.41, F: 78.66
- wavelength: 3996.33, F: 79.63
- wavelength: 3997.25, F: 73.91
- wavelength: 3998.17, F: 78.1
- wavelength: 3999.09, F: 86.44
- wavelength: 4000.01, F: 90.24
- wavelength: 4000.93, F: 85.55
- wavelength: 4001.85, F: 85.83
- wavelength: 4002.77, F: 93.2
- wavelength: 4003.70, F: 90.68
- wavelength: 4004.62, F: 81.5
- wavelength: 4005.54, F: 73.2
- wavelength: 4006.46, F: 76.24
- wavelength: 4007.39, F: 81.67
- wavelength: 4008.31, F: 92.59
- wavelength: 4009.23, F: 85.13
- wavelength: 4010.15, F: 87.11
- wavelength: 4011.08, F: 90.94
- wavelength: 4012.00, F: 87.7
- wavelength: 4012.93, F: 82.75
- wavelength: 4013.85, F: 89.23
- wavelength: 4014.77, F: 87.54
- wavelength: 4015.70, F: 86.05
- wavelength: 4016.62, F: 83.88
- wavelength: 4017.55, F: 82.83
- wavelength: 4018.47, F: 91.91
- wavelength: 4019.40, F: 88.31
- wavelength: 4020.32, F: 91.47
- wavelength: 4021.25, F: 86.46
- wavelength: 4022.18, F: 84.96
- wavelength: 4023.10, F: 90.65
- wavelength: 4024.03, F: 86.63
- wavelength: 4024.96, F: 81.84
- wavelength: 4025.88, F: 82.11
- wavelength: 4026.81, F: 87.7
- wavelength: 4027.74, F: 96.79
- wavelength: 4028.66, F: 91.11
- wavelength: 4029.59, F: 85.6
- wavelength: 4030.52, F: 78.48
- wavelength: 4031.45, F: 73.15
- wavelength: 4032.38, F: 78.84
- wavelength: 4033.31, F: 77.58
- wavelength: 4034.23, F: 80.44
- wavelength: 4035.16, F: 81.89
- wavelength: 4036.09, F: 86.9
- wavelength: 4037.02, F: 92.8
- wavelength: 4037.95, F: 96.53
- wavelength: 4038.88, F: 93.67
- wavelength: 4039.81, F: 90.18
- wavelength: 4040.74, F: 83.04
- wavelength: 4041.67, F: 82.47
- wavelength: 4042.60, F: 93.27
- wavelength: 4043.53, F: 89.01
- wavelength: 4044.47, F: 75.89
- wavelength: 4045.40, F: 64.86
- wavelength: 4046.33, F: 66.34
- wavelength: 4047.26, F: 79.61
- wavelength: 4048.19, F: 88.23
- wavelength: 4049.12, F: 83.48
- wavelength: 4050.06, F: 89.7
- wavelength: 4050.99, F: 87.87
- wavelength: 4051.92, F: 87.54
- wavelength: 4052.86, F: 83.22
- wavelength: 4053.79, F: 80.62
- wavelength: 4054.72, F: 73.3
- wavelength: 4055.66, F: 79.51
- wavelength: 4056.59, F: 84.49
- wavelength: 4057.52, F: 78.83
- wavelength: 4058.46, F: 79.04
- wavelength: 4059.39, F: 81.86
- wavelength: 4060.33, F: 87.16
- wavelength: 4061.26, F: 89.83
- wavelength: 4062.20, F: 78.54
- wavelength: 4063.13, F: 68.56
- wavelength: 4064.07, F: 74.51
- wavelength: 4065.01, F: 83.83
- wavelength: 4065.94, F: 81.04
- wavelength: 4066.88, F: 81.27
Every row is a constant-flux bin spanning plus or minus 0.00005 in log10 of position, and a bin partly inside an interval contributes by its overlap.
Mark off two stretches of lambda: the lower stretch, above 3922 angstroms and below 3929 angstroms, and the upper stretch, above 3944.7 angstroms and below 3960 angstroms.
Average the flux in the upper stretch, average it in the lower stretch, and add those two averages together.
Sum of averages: 133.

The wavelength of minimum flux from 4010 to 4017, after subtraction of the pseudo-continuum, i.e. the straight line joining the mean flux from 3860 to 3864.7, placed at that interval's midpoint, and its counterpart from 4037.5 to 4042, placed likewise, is 4012.93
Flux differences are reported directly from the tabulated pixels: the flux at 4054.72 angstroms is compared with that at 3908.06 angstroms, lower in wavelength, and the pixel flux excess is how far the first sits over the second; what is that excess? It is -2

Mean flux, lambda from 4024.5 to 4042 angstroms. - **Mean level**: 85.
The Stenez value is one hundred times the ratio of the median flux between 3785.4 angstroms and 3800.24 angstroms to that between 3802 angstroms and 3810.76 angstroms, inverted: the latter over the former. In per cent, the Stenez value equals 120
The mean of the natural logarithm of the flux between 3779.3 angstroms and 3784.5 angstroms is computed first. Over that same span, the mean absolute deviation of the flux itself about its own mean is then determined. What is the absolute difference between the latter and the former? 1.6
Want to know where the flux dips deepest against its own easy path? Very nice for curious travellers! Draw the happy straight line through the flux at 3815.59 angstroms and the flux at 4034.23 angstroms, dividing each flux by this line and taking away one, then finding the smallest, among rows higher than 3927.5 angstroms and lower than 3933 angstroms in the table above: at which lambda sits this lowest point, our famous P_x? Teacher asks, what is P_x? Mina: 3932.43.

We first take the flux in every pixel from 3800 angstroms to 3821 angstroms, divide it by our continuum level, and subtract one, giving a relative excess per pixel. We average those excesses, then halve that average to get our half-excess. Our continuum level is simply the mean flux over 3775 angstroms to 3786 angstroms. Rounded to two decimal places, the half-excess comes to -0.04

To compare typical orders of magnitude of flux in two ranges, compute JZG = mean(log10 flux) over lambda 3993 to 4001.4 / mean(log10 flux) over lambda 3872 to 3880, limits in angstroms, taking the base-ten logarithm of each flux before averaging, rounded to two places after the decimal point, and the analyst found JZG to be 1.06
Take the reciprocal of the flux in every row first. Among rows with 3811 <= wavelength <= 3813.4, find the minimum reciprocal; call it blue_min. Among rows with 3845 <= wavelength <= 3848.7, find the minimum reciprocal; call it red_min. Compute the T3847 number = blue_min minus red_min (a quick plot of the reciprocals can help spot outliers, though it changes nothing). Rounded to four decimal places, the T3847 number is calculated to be -0.0016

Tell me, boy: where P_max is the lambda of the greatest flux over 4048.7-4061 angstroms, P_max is 4050.06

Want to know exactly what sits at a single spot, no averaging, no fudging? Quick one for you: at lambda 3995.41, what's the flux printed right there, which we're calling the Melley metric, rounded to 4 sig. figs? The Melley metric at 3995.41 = 78.66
